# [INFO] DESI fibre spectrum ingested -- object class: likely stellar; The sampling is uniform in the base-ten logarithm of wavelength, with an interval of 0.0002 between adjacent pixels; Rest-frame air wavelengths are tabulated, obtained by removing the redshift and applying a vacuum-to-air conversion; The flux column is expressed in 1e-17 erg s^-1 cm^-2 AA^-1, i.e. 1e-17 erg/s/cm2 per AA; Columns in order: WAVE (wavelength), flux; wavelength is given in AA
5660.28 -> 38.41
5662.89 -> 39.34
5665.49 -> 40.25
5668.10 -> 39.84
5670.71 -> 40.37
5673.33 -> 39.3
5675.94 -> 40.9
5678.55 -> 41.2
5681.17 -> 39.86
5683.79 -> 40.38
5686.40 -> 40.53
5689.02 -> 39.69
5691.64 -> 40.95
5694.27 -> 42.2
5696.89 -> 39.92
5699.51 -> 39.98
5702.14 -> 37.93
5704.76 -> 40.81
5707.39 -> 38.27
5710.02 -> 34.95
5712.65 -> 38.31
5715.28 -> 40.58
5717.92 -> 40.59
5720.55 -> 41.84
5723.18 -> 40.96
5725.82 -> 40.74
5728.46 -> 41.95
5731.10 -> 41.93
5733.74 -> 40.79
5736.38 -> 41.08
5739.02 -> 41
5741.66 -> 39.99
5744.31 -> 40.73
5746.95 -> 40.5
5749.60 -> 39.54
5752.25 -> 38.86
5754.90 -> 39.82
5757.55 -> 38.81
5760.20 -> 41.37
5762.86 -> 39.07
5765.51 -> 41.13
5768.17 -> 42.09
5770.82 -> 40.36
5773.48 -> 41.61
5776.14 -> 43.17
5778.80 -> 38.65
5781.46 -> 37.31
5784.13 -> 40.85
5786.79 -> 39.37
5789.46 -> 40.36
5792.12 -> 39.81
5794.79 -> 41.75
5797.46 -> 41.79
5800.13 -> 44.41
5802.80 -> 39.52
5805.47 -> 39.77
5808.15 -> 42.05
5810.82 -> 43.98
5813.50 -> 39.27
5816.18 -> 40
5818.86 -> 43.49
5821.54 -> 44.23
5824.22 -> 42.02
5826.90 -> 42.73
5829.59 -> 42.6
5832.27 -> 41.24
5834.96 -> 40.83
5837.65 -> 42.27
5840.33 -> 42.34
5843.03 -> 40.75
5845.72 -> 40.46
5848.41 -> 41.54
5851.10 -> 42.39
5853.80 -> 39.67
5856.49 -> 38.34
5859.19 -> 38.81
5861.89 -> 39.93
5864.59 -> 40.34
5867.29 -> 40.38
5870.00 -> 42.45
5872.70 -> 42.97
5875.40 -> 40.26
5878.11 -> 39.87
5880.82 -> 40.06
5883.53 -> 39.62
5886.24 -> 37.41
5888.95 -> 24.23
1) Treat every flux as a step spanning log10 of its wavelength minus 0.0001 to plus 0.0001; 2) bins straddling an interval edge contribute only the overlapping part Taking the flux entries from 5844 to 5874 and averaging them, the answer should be 40.7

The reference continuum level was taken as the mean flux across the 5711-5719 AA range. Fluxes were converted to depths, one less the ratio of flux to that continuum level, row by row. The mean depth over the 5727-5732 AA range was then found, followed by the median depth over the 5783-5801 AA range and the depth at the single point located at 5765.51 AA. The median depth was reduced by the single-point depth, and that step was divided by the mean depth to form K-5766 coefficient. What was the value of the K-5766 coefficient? -0.1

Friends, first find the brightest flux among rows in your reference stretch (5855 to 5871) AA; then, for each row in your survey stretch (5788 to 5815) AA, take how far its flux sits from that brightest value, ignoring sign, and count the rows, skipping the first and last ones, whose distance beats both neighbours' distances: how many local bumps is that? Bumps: 2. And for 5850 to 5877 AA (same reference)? 1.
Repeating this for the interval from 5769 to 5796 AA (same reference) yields 3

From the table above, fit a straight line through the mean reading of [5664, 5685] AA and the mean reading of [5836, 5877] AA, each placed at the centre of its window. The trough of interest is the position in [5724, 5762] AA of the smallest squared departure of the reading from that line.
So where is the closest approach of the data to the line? 5746.95 AA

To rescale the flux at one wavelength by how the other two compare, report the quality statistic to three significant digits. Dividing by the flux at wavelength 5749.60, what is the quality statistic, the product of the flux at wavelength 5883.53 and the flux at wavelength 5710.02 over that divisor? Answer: 35.0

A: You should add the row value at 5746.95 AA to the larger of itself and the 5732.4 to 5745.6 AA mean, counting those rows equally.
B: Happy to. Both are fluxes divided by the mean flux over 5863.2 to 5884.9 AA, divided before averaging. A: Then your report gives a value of 1.99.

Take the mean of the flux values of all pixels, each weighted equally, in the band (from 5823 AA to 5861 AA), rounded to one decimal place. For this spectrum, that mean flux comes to 41.1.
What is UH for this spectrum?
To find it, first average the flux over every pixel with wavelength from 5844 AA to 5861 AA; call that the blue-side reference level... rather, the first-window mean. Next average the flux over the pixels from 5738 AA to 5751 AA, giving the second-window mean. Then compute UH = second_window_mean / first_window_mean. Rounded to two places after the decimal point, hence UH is 1.00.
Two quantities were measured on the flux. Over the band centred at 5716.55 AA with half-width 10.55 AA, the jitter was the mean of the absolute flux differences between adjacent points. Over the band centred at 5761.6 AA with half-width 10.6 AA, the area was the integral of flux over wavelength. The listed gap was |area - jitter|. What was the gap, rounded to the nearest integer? 851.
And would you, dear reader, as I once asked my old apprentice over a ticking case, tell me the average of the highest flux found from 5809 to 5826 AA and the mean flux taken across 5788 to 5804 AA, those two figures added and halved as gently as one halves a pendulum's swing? 42.8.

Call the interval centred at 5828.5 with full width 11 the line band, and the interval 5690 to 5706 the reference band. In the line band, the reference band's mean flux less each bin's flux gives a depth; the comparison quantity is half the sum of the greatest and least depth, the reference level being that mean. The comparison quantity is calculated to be -1.7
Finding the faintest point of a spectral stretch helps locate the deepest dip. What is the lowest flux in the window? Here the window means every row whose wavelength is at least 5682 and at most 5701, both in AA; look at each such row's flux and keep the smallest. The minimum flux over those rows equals 39.69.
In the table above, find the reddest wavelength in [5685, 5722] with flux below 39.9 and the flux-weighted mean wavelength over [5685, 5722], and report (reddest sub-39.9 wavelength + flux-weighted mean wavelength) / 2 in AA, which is 5708.0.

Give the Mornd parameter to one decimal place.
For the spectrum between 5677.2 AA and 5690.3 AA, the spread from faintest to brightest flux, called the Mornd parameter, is 1.5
